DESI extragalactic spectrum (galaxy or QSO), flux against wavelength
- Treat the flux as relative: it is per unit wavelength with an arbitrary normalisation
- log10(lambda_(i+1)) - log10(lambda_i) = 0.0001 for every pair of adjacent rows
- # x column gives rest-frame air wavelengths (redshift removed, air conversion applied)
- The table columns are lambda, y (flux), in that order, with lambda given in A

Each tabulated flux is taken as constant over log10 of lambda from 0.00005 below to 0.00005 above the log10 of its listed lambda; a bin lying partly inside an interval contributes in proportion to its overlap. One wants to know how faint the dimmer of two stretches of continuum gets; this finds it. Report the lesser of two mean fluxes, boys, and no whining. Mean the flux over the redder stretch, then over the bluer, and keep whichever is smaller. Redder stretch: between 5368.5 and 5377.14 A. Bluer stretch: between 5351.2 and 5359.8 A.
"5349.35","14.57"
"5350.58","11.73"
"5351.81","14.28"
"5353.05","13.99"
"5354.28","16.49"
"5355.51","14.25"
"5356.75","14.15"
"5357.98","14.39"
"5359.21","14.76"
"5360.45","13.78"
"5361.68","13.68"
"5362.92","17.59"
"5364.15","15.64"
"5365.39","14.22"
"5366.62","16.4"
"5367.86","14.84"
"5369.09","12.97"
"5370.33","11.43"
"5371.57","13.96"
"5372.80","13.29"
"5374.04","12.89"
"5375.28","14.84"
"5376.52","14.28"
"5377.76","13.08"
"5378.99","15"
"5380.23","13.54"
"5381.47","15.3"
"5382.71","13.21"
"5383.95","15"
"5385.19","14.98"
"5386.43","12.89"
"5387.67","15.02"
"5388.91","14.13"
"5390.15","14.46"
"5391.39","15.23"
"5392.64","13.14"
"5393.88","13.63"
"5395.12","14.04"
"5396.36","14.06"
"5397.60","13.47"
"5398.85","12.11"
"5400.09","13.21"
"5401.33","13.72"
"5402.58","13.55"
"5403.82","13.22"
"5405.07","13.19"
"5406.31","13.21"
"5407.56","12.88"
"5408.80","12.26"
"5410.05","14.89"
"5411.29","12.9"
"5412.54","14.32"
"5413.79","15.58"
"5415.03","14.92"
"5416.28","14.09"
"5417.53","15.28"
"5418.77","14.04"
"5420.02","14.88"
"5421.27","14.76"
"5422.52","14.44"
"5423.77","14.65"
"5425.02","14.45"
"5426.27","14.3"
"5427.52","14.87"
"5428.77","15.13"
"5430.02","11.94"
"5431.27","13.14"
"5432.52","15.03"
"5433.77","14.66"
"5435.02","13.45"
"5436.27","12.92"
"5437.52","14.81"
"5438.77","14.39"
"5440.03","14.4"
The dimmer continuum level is 13.4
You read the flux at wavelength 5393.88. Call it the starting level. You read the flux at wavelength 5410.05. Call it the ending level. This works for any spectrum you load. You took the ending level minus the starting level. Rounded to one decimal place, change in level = 1.3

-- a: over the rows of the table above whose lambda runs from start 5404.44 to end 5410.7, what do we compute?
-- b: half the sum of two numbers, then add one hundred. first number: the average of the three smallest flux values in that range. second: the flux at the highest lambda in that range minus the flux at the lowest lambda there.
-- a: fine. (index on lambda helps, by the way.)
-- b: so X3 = 107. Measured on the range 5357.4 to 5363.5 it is 109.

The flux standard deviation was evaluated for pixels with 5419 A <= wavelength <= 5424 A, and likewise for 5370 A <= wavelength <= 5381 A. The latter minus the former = 0.9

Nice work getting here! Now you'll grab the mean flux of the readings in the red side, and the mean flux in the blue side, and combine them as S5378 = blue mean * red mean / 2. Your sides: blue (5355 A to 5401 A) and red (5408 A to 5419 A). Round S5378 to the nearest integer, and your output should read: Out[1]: 101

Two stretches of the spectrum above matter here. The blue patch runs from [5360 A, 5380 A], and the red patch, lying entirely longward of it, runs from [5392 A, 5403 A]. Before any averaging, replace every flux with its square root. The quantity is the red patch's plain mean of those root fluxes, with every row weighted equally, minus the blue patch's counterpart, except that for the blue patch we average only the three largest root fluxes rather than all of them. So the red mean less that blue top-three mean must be -0.40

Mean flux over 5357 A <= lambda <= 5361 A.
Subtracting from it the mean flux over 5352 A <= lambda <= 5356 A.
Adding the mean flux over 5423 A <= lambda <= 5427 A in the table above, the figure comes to 13.9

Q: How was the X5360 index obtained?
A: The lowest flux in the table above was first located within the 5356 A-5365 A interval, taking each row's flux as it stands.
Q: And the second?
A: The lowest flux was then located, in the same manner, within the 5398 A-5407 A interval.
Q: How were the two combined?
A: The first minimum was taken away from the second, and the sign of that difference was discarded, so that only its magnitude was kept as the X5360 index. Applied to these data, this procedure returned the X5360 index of 1.6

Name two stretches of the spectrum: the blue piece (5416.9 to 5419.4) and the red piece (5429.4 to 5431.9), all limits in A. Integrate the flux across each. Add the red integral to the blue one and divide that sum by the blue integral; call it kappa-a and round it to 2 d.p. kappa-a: 1.86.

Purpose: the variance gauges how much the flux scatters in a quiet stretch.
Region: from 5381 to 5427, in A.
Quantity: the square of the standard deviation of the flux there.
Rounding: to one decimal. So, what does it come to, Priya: 0.8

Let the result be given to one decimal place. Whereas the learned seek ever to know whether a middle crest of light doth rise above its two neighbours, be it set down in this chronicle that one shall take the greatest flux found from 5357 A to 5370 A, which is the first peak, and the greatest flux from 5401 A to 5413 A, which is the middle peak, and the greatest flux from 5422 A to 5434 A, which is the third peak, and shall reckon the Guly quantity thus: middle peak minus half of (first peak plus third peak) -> -1.5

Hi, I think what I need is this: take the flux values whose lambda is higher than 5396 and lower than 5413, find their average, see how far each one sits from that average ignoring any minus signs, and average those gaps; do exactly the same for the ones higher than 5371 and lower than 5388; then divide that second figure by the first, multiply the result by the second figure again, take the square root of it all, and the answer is 1.11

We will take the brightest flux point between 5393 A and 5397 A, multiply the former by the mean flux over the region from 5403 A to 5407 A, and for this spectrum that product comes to 186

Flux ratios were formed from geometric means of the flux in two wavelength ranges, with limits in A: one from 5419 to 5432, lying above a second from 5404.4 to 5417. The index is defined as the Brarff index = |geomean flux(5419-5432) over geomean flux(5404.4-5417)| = 1.03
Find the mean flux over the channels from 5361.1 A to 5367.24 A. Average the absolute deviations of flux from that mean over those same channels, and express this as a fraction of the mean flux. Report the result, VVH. 0.080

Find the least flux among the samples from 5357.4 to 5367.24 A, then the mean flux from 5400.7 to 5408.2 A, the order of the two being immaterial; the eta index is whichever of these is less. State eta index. 13.3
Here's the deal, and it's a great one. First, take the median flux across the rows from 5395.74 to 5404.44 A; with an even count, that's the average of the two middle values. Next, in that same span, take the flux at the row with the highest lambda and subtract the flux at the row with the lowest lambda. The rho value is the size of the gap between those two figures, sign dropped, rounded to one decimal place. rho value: 14.3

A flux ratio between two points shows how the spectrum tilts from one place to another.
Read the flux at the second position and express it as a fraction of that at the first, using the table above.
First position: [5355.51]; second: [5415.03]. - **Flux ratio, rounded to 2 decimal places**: 1.05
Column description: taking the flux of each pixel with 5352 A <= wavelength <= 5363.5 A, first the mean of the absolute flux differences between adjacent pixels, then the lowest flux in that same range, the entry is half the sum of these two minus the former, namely 6.2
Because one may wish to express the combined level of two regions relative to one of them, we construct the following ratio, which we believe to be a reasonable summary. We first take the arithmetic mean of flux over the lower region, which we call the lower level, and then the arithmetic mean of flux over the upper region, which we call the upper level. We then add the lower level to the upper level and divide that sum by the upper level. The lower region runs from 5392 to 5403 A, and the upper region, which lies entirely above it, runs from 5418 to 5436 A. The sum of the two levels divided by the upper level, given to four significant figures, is 1.942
